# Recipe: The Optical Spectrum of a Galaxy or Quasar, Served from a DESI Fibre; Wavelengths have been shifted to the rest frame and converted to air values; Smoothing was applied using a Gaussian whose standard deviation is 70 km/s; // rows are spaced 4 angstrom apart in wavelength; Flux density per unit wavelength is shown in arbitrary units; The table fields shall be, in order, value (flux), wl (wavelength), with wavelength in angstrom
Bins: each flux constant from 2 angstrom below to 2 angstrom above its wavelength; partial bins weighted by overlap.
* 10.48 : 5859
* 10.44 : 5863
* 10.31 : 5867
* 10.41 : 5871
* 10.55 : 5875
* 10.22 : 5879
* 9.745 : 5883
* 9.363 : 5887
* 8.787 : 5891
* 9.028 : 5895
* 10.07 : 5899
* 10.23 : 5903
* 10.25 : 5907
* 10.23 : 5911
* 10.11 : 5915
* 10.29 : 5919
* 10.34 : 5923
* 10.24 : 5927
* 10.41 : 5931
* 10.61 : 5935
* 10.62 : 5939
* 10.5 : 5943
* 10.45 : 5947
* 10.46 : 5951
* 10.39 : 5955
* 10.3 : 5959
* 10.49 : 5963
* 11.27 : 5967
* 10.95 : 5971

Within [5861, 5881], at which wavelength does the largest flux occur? 5875 angstrom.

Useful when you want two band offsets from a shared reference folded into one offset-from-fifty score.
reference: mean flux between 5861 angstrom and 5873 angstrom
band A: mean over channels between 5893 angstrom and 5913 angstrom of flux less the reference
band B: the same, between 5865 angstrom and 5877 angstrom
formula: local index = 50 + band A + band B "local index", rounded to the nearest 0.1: 49.6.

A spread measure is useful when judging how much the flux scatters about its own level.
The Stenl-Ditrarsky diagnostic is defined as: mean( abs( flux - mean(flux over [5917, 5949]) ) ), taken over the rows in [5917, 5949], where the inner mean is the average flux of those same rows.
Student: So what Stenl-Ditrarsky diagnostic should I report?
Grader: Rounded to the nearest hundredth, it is 0.11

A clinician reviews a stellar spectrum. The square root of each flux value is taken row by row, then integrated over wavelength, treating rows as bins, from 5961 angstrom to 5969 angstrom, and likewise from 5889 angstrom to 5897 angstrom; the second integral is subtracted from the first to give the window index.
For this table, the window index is 2.5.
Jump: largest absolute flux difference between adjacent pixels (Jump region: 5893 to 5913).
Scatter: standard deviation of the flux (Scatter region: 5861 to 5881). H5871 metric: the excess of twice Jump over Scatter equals 2.0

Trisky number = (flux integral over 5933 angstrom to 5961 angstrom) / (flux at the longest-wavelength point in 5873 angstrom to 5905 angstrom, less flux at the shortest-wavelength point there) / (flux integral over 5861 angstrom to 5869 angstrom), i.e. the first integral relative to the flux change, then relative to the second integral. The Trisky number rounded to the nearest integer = -11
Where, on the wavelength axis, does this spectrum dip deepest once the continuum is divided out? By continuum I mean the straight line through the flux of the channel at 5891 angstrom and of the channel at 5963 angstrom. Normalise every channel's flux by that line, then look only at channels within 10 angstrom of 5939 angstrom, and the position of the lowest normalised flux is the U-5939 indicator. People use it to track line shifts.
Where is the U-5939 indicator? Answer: 5947 angstrom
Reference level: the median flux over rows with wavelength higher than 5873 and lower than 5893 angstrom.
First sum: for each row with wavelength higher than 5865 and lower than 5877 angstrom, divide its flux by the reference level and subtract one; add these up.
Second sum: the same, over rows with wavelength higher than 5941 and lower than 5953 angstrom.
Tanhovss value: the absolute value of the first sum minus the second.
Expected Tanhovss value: 0.0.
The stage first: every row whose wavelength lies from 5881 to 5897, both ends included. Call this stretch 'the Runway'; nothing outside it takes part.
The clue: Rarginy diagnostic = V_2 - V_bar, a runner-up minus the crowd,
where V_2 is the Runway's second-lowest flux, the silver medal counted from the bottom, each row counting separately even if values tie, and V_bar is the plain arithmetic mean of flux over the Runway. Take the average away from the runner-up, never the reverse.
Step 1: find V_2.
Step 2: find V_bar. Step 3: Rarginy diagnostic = -0.20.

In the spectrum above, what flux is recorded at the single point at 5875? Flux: 10.55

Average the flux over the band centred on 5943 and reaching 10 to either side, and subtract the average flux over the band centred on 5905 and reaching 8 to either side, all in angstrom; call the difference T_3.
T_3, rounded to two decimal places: 0.33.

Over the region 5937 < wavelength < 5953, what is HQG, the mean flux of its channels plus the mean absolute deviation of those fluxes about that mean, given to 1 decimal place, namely 10.6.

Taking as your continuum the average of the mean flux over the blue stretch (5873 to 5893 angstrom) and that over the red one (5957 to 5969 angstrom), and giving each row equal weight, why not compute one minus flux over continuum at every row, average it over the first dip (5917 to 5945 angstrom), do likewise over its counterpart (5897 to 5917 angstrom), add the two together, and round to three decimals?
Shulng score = -0.018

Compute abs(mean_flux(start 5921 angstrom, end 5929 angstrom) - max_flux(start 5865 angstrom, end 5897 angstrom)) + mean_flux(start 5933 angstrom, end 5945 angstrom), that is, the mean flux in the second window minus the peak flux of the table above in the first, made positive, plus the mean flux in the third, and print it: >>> 10.84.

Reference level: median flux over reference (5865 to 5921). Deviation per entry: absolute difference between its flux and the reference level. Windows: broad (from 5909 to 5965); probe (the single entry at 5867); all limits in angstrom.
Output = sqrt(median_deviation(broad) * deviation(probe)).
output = 0.12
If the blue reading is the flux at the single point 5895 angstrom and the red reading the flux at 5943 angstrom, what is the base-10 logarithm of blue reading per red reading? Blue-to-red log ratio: -0.066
